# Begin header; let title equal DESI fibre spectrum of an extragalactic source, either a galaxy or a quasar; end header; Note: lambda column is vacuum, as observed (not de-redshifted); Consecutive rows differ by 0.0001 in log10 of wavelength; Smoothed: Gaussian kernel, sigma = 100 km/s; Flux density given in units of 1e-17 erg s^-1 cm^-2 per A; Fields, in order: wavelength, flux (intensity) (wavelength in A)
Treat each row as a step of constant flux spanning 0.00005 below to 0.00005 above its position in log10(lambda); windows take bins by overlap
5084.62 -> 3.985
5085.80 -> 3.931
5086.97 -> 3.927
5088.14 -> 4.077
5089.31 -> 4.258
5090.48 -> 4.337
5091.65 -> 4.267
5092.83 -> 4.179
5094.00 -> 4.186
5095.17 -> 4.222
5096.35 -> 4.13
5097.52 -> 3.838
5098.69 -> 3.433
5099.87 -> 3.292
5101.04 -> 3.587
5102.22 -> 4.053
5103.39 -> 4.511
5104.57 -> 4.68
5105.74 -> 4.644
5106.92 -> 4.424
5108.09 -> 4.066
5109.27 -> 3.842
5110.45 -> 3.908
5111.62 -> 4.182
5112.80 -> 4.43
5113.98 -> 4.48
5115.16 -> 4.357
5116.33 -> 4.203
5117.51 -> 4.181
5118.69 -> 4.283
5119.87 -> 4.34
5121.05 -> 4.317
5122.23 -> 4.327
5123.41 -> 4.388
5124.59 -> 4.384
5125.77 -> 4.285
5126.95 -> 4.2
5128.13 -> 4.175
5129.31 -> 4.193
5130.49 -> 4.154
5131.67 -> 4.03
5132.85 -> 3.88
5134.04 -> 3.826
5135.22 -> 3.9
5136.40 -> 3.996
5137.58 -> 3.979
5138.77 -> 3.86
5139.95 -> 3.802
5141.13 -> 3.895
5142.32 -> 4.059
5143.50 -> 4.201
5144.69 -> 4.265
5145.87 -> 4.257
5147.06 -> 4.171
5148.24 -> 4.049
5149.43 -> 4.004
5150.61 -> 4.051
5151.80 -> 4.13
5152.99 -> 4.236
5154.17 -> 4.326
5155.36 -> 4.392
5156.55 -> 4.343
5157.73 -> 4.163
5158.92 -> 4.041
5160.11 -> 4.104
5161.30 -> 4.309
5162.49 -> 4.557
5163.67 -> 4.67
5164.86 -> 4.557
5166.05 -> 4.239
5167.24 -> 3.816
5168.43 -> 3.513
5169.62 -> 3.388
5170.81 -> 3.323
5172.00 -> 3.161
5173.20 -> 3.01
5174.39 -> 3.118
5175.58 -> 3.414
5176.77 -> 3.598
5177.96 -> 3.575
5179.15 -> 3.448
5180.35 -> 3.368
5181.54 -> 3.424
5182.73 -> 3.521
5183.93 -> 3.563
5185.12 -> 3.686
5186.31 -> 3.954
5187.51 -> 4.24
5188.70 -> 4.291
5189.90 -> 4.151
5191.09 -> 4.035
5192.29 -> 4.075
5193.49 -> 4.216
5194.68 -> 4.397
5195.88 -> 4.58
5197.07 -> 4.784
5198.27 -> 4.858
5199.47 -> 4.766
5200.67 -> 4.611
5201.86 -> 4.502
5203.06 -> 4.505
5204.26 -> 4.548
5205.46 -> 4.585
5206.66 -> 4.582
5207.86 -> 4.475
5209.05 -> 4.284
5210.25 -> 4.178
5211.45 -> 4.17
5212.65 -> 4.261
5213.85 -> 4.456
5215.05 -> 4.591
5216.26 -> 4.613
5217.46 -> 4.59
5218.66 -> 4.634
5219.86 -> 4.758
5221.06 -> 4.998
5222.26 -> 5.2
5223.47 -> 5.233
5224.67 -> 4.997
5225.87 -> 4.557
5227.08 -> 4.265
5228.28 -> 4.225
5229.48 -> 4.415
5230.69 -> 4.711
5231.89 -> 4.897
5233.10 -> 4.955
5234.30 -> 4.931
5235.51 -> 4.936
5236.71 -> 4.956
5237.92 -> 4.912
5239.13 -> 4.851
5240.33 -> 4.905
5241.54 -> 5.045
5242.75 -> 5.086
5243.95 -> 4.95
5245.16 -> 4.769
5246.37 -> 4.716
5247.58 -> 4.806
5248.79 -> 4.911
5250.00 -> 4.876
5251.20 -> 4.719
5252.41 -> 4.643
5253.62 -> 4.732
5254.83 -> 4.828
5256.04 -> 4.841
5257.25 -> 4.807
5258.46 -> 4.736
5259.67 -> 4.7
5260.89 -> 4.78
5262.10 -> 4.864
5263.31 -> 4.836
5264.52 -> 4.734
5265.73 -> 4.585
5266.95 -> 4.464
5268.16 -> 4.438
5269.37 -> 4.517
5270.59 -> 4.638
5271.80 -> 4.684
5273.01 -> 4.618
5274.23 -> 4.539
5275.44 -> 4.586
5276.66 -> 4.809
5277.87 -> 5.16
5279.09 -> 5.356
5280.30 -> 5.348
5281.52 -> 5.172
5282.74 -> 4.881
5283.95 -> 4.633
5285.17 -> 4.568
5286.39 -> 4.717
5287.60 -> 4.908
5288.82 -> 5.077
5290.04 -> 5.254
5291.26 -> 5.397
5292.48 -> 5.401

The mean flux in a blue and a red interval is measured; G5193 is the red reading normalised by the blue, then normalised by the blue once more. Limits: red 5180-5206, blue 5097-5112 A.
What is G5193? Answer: 0.26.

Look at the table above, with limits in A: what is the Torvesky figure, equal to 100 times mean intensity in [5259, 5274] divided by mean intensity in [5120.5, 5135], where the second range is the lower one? 111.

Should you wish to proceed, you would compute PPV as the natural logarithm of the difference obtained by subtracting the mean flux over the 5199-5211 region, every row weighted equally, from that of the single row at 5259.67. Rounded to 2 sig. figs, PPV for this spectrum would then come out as -1.6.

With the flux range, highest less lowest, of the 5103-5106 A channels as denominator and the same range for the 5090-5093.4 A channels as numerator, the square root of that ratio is 0.97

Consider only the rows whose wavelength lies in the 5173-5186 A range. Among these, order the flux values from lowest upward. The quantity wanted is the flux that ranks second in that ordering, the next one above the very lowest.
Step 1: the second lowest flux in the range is 3.118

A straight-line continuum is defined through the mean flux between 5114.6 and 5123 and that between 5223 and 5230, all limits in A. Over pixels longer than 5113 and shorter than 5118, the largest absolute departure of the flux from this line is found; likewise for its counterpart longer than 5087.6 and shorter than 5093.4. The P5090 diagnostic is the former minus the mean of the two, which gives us 0.0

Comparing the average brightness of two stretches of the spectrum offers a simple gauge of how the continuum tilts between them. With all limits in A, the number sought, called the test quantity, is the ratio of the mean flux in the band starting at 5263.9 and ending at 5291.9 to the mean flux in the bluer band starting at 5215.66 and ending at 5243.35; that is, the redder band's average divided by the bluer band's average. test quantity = 1.00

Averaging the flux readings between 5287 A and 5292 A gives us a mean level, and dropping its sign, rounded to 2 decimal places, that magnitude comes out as 5.16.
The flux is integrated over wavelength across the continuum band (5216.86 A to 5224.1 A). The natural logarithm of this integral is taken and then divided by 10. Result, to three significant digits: 0.357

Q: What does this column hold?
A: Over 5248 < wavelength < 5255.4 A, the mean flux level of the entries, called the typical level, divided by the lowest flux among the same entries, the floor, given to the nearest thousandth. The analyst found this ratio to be 1.031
